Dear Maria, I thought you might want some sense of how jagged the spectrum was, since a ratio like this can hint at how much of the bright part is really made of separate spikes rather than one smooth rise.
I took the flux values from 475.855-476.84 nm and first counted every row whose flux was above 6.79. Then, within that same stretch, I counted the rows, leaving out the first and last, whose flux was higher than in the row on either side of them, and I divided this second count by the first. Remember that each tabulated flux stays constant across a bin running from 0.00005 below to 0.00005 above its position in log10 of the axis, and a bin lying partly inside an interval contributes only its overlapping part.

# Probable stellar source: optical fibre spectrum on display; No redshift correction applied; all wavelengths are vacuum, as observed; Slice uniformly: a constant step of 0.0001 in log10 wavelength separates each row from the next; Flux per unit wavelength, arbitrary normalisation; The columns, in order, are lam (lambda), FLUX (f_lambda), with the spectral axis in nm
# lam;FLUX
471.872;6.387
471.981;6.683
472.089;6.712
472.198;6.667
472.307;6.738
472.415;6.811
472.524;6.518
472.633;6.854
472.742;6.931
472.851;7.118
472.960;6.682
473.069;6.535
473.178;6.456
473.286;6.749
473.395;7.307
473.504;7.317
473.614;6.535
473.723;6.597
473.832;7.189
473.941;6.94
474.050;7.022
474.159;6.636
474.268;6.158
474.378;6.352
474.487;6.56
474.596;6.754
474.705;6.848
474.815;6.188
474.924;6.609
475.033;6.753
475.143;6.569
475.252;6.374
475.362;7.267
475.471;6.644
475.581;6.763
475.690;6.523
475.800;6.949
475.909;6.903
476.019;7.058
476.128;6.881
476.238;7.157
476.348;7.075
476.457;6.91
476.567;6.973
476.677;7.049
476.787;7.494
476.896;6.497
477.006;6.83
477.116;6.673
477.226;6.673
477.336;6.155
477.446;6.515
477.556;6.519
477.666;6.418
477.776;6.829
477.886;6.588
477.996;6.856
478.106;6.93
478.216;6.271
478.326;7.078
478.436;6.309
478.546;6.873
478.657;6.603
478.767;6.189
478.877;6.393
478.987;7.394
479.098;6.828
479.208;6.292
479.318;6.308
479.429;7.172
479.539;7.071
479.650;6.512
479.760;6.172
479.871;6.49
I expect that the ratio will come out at 0.22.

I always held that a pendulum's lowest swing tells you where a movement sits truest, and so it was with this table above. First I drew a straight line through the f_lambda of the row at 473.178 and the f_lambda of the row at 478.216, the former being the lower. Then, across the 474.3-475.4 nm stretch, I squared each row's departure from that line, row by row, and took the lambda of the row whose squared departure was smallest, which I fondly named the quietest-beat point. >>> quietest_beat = 475.252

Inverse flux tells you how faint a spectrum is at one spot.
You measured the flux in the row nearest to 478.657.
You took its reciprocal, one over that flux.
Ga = 0.151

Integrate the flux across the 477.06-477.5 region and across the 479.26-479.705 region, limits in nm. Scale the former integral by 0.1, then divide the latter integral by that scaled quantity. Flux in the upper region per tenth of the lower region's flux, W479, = 10.5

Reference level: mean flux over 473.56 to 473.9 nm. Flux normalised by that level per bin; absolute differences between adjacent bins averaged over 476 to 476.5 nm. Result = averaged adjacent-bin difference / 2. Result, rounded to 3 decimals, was 0.013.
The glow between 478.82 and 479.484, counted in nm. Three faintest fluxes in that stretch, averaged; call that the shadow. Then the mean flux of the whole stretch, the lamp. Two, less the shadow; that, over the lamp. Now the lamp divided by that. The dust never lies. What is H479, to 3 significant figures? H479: -10.5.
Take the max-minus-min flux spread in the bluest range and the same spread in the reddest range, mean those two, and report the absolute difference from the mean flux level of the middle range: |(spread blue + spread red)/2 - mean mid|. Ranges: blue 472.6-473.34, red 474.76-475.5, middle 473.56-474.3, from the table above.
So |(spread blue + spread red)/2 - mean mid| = 5.9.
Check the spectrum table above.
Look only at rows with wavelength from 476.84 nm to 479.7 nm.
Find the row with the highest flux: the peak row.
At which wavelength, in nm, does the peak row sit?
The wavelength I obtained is 478.987 nm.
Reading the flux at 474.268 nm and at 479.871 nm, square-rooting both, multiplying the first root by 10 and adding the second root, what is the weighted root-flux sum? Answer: 27.4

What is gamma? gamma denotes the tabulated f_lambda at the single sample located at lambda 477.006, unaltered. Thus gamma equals 6.83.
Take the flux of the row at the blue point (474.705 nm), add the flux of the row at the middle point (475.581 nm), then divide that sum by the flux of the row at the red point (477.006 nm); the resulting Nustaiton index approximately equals 1.99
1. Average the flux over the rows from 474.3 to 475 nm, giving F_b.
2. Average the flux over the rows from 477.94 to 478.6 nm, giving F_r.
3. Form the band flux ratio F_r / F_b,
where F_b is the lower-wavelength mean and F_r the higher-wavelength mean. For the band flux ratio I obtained 1.03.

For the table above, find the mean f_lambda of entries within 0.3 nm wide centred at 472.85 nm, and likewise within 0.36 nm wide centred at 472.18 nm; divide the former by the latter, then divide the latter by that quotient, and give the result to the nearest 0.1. 6.5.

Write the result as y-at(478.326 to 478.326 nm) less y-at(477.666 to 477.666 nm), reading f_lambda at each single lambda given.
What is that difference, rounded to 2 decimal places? 0.66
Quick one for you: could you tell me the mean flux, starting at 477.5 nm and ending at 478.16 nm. 6.69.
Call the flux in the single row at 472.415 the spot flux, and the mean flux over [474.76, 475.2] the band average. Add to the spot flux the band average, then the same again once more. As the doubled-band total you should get 19.87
